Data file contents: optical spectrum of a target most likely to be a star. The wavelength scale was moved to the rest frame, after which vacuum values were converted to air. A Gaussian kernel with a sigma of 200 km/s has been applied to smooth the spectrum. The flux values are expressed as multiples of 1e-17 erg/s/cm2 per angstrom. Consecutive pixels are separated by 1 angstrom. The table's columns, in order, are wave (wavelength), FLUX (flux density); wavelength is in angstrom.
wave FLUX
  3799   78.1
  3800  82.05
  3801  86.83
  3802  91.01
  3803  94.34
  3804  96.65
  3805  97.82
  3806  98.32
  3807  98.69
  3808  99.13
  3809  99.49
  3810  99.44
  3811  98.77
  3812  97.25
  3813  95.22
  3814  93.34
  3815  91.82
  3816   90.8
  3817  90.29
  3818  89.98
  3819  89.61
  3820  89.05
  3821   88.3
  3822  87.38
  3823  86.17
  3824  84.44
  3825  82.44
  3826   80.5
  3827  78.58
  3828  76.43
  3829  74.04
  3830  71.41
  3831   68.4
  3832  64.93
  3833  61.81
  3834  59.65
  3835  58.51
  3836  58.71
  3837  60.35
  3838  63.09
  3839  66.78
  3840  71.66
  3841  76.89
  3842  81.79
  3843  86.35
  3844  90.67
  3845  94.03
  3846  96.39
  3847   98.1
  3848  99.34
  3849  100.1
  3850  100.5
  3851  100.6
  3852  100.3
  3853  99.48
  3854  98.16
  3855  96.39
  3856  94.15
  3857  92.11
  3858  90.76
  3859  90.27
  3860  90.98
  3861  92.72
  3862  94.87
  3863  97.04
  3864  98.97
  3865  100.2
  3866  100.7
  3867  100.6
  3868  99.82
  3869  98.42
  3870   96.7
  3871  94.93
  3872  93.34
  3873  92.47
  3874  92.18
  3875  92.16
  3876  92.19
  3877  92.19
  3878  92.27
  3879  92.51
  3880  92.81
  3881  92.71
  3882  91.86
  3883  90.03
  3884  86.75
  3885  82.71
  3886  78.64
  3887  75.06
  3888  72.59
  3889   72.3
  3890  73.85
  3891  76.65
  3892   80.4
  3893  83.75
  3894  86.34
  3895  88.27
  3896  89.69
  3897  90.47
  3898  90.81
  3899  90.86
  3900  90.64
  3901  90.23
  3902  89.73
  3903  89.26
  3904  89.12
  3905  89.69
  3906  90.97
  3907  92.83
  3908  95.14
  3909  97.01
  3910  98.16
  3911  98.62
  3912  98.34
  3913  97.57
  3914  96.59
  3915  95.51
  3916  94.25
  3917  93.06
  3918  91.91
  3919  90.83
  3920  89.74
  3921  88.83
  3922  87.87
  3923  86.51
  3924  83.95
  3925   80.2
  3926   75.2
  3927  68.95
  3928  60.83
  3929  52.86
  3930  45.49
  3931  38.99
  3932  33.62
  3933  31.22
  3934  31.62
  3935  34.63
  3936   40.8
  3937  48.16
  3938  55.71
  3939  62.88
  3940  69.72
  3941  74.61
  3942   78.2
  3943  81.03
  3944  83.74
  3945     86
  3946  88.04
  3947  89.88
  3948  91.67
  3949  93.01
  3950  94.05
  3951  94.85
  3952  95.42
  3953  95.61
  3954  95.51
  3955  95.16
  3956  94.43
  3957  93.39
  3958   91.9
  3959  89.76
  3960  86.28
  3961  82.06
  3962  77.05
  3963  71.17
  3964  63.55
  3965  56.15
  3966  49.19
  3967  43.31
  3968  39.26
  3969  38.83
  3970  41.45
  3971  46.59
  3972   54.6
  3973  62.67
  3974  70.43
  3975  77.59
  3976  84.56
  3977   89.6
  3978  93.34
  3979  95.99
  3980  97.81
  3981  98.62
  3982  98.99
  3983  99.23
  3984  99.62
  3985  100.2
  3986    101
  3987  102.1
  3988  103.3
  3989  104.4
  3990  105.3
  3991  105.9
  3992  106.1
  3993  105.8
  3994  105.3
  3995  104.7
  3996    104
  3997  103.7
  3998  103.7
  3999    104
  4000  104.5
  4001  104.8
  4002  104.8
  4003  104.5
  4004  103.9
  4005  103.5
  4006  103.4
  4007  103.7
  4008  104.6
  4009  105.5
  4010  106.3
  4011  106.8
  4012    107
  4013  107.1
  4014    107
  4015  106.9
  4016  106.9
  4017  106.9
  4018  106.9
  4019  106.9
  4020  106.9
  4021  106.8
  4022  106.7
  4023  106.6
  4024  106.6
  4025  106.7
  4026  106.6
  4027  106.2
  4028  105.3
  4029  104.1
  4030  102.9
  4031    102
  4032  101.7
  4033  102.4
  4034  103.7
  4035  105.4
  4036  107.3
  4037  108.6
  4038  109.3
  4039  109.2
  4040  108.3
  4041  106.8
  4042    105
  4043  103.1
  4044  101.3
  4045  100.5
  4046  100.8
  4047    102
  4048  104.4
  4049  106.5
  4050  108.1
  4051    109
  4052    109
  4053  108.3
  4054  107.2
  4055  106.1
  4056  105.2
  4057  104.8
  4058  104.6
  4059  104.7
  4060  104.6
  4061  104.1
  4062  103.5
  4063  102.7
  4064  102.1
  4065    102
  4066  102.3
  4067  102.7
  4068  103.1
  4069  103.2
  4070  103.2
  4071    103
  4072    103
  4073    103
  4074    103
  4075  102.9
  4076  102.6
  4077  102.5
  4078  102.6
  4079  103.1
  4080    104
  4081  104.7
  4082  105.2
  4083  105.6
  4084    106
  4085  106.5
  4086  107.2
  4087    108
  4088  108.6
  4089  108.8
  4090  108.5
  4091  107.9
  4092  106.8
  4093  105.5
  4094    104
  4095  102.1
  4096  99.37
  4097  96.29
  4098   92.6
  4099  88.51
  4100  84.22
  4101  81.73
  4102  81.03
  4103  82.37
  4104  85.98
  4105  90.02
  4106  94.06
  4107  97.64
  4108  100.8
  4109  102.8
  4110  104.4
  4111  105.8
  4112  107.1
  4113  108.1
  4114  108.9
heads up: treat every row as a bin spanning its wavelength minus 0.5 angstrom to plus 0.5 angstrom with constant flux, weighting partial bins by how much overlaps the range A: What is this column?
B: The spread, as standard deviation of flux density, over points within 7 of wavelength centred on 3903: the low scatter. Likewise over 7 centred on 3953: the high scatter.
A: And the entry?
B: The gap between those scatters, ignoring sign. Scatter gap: 0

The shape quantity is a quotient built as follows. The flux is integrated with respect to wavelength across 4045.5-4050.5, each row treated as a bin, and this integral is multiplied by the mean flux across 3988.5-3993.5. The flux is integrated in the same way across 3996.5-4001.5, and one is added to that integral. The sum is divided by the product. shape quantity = 0.0095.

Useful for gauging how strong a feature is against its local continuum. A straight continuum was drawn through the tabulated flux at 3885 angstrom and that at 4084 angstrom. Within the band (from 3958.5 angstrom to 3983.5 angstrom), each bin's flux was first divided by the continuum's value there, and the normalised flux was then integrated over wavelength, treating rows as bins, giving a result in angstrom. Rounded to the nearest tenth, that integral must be 19.5 angstrom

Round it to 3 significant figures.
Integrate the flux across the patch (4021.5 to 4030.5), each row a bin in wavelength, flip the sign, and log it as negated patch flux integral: -952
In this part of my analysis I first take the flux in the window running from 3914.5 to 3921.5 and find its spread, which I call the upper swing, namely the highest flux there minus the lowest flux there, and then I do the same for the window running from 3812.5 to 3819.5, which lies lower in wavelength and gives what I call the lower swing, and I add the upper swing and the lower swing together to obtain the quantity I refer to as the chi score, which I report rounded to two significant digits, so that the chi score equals 12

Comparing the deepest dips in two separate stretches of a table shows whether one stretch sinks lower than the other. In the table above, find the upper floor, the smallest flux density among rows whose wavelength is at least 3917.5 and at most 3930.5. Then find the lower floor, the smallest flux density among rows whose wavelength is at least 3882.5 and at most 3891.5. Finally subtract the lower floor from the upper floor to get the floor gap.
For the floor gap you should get -27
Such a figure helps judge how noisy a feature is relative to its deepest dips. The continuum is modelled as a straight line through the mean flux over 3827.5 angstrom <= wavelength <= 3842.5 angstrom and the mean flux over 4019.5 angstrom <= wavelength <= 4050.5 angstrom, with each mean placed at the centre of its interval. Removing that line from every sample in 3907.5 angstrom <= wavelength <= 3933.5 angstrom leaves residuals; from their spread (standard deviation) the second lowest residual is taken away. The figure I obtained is 75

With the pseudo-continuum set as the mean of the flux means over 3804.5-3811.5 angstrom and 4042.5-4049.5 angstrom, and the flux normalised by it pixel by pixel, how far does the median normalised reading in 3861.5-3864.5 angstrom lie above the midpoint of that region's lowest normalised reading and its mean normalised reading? 0.011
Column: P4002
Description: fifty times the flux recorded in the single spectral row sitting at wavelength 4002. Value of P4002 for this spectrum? 5240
